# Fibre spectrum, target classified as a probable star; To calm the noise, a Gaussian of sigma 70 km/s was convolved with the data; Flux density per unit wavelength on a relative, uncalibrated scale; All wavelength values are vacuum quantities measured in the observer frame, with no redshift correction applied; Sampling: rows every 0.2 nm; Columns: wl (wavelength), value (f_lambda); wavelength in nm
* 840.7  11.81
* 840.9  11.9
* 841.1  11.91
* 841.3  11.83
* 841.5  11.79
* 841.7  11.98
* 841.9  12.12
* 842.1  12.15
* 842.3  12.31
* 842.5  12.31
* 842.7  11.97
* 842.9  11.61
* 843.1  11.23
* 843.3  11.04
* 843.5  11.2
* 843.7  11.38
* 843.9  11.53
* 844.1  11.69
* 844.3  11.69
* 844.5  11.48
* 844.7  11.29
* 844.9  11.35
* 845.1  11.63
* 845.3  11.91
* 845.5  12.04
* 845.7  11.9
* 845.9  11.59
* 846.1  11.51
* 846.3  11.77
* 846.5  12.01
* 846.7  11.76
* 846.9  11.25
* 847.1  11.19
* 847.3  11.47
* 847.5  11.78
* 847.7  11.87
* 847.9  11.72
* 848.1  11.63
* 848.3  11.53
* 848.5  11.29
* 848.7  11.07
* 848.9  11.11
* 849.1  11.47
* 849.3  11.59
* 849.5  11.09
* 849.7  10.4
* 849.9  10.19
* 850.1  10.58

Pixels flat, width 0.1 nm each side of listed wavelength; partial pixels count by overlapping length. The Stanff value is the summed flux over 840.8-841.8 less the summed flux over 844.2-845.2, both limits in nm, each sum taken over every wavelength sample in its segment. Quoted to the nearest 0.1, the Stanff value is 2.0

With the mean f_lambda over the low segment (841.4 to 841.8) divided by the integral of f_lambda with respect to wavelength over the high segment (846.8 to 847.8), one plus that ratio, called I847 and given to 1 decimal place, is 2.0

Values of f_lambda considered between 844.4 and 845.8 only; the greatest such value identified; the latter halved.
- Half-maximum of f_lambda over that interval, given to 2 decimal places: 6.02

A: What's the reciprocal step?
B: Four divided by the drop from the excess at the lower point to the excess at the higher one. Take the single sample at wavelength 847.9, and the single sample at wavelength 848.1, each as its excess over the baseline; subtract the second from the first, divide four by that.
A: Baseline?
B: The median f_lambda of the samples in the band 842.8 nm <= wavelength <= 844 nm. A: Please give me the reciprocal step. 44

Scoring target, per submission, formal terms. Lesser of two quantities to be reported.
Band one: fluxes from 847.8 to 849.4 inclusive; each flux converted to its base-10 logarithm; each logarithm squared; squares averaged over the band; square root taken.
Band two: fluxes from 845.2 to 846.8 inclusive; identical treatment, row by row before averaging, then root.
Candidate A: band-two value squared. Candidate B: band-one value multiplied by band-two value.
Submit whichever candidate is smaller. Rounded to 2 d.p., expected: 1.13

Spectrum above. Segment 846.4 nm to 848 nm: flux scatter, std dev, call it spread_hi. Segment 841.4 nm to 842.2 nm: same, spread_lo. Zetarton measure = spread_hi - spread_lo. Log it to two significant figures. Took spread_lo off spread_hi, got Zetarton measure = 0.13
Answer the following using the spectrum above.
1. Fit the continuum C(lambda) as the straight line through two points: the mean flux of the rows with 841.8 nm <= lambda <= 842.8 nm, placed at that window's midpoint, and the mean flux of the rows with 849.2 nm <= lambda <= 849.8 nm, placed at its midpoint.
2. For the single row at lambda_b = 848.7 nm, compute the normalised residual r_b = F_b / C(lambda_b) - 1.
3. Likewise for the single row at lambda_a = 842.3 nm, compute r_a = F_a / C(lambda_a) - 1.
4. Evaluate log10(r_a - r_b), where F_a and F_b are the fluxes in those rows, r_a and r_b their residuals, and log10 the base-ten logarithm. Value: -1.7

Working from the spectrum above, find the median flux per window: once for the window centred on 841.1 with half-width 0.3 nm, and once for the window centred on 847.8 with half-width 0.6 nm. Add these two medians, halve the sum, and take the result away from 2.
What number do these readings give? -9.79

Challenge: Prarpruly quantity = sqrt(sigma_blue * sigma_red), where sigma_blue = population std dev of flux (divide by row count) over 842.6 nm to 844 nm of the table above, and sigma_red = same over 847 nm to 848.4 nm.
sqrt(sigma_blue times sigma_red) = 0.246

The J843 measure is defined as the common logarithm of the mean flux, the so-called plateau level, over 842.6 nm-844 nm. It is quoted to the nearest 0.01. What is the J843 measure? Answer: 1.06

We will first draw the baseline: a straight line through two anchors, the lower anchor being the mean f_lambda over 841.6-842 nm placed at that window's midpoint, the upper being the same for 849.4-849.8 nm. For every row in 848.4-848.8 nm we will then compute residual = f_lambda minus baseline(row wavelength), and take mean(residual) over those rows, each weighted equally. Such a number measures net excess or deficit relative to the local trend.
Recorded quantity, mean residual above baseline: 0.27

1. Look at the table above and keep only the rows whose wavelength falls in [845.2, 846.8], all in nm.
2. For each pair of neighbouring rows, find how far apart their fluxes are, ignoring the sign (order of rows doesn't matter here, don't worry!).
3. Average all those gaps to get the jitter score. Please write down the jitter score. 0.20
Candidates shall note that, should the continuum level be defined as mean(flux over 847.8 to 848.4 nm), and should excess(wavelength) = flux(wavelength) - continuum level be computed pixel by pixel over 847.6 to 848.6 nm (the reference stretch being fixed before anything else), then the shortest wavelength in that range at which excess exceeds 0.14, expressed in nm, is 847.7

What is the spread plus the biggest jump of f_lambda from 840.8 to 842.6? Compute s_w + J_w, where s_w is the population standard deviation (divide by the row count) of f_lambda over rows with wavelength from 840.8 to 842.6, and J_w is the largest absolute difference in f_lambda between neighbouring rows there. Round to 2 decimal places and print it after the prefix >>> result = 0.38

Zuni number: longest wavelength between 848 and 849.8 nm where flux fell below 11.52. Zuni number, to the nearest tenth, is 849.7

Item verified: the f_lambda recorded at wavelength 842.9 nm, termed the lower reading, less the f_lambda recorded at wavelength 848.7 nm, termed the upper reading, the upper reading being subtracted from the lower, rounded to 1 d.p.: 0.5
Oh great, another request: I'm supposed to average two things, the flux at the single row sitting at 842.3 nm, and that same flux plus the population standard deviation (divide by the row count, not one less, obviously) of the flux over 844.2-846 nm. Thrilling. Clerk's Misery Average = 12.4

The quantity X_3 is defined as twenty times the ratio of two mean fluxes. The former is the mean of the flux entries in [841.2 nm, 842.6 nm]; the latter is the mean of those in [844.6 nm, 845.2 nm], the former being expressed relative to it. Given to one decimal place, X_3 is 21.1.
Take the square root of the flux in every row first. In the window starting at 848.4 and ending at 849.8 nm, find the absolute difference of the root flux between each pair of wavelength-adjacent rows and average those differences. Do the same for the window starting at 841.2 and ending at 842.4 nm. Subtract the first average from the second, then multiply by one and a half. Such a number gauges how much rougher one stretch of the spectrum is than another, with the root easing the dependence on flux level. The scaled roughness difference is -0.05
